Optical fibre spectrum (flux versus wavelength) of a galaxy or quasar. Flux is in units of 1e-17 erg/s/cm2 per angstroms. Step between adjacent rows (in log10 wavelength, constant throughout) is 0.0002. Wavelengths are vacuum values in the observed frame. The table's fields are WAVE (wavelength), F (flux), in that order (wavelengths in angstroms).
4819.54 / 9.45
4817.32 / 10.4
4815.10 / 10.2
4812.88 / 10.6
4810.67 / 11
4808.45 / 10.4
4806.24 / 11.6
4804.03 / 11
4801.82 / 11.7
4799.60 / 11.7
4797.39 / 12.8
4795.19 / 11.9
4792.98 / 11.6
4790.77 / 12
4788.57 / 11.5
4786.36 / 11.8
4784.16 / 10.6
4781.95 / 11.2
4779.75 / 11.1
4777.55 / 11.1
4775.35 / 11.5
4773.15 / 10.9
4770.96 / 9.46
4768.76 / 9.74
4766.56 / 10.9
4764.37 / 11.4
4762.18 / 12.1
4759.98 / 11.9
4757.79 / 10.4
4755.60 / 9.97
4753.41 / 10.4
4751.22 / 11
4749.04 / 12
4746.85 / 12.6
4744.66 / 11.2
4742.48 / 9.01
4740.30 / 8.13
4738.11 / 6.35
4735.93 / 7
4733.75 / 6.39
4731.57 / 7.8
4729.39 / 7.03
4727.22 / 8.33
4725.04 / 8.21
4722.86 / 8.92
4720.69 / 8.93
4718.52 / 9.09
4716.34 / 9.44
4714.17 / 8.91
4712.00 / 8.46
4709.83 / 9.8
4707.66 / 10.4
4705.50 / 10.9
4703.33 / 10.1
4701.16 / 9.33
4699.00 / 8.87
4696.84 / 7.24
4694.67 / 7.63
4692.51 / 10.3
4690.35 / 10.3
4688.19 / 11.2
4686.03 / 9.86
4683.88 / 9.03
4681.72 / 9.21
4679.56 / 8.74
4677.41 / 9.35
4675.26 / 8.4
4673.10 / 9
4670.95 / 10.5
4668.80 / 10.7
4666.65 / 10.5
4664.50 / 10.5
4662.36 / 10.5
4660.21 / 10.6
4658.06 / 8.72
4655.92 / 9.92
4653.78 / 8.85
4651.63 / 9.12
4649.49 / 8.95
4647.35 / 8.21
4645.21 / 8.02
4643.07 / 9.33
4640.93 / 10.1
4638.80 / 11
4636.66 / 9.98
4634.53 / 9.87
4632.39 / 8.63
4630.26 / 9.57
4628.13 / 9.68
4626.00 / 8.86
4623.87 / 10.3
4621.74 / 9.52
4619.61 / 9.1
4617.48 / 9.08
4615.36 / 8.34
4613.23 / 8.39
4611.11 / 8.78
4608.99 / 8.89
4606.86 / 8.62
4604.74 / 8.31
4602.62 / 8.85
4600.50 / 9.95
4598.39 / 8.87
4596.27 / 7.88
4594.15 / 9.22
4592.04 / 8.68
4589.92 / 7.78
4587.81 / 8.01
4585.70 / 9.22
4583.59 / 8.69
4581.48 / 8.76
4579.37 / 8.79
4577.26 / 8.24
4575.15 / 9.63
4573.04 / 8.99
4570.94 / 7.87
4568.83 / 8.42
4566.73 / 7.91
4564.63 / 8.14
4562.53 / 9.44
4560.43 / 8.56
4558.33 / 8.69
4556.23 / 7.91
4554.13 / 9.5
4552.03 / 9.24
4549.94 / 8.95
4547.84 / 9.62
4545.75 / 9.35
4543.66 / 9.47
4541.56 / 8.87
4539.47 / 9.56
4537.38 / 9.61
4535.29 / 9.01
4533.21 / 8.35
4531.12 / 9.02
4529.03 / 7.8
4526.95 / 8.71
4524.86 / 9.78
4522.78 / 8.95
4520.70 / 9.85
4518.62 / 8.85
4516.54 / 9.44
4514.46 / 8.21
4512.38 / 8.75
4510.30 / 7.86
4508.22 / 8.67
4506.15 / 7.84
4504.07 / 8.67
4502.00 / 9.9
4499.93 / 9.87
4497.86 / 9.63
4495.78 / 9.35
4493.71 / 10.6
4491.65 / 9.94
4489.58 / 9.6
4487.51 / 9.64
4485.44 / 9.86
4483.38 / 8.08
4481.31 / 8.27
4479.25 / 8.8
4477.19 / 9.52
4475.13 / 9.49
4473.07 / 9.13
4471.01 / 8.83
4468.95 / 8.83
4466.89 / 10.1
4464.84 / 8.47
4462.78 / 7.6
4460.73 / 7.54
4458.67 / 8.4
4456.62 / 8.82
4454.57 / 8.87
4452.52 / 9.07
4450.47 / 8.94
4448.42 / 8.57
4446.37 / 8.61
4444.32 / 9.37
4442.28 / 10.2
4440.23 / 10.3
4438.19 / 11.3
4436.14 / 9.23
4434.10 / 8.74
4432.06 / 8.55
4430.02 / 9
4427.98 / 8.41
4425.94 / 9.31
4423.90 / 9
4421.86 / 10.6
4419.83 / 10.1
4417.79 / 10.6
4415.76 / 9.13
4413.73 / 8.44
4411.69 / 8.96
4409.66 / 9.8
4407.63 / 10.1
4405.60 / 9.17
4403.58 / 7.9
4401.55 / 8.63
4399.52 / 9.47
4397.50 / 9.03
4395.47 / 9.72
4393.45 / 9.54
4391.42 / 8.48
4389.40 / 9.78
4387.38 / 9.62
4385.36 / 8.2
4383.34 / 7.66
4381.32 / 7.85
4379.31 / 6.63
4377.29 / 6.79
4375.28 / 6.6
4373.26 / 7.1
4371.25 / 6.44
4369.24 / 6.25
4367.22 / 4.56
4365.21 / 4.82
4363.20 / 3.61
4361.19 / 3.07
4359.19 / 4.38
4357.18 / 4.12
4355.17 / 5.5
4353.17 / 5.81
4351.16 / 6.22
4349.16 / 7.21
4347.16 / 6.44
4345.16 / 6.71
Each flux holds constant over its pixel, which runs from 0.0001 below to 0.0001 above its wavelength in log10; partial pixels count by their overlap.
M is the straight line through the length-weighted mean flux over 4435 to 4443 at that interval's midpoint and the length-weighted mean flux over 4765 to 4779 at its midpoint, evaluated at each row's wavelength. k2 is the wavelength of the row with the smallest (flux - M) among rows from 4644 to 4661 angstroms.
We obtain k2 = 4645.21 angstroms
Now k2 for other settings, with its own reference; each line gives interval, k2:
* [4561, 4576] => 4570.94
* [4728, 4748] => 4738.11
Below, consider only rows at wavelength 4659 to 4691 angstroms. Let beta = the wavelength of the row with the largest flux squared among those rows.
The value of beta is 4688.19 angstroms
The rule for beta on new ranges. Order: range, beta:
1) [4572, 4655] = 4638.80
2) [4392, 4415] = 4407.63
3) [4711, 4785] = 4746.85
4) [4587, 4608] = 4600.50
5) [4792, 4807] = 4797.39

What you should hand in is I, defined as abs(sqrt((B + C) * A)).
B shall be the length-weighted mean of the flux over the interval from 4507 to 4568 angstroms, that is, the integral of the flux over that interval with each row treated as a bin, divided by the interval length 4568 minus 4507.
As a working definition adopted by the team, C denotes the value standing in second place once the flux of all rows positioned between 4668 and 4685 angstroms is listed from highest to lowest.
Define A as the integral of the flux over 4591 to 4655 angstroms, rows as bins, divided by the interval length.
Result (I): 13.3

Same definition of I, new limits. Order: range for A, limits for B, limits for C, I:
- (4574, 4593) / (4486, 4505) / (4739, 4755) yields 13.7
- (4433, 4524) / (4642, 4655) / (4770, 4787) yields 13.6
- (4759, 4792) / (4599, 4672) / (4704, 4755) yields 15.4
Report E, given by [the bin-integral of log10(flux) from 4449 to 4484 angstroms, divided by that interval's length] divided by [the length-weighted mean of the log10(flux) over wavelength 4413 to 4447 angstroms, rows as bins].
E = 0.97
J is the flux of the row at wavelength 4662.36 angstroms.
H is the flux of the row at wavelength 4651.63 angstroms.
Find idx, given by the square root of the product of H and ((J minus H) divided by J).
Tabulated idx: 1.1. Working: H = 9.12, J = 10.5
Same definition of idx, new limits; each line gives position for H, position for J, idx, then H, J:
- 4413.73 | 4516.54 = 0.9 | 8.44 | 9.44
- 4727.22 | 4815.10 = 1.2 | 8.33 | 10.2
